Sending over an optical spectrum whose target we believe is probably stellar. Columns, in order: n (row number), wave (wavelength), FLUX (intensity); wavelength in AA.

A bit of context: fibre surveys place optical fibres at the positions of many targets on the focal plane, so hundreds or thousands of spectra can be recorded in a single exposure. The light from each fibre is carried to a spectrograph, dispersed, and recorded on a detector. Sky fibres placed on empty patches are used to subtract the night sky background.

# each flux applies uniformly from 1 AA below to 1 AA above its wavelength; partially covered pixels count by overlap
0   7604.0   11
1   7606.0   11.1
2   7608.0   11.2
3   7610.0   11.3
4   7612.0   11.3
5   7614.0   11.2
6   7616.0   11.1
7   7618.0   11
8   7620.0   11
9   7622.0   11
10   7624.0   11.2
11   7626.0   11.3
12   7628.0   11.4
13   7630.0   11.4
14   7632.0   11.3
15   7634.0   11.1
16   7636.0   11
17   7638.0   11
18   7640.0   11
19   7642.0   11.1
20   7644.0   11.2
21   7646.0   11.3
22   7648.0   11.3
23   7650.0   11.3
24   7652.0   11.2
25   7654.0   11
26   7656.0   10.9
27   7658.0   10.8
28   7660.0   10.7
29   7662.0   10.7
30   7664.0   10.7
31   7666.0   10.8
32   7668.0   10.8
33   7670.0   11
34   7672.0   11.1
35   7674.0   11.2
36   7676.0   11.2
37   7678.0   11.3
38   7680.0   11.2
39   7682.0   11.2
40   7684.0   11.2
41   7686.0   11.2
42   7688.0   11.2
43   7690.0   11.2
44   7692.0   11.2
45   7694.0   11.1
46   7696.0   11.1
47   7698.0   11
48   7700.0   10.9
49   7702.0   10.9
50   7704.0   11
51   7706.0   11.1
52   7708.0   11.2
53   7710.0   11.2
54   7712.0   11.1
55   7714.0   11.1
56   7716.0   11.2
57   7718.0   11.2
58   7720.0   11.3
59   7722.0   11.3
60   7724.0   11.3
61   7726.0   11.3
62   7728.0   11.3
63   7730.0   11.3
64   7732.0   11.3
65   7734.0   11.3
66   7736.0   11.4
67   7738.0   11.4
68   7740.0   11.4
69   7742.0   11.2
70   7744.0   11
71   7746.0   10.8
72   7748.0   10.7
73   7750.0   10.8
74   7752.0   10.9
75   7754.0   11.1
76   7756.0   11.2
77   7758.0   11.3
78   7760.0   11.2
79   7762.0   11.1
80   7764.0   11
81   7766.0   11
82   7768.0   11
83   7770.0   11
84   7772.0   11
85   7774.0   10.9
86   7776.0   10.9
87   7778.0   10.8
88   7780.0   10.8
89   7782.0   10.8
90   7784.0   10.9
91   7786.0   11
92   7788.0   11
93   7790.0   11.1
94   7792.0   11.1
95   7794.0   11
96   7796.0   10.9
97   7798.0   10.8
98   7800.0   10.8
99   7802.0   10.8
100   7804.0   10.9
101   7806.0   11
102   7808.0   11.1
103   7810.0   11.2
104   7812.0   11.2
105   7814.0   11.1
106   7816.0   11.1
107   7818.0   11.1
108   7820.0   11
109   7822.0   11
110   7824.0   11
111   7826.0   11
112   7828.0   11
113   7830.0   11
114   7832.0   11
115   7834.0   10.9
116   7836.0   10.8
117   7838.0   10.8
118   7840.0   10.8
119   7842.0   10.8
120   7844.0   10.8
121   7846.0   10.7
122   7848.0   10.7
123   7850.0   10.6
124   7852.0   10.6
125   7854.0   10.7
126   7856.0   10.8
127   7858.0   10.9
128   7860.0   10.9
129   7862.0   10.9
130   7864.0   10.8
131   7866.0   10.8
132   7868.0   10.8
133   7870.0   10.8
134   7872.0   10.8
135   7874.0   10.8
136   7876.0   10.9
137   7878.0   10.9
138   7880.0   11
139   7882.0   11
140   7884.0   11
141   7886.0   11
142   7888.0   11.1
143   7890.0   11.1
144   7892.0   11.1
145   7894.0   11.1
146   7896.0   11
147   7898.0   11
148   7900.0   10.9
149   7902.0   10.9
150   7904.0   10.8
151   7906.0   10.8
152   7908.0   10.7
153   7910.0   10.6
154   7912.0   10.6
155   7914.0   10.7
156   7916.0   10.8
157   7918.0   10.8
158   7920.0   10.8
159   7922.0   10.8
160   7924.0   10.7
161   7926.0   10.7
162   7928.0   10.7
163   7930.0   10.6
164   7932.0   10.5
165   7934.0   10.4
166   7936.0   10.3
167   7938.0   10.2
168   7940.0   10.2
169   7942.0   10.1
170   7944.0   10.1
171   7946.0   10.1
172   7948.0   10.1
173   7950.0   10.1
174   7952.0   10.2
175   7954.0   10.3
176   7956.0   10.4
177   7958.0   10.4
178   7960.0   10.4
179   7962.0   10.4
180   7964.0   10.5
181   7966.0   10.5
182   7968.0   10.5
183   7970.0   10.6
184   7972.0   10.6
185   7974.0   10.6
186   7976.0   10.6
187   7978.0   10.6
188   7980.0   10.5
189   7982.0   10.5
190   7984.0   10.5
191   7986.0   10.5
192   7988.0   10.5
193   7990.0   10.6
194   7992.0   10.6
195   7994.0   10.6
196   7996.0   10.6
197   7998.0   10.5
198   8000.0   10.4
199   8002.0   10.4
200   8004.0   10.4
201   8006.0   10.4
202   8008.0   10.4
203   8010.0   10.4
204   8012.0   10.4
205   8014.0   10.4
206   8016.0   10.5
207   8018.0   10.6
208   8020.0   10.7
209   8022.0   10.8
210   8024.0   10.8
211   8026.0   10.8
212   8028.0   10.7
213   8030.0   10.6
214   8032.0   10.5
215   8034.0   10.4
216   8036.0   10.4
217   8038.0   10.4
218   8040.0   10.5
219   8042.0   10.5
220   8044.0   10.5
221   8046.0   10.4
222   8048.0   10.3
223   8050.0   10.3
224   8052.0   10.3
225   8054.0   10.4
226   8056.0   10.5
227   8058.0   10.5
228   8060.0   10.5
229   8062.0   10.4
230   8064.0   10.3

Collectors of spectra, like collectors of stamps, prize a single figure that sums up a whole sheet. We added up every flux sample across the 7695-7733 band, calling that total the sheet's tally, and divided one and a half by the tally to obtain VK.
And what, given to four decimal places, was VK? 0.0071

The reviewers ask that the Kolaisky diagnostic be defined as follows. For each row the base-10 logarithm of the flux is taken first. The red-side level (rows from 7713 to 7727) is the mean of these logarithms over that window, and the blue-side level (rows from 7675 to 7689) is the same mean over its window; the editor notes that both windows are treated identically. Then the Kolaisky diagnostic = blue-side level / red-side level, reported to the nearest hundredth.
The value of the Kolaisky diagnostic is 1.00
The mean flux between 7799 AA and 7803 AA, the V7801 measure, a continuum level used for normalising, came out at 10.8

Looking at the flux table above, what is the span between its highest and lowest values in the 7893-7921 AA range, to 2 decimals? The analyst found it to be 0.50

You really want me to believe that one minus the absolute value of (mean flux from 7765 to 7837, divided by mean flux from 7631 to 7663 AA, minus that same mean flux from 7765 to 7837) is -9.0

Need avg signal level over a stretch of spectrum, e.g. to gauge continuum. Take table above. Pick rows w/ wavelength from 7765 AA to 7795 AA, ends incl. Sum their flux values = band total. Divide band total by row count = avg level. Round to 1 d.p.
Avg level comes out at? 11.0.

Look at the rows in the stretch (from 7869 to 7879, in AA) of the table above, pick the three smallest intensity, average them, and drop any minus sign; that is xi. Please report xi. 10.8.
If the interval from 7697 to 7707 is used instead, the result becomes 10.9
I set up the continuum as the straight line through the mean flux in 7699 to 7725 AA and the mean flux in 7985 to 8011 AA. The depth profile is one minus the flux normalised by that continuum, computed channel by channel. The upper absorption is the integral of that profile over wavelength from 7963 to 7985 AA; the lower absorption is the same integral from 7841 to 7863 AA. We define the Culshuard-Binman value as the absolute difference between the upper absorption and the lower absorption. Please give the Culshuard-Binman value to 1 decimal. 0.1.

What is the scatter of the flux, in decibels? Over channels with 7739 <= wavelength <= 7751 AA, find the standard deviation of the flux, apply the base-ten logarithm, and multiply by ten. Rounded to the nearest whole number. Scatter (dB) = -6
